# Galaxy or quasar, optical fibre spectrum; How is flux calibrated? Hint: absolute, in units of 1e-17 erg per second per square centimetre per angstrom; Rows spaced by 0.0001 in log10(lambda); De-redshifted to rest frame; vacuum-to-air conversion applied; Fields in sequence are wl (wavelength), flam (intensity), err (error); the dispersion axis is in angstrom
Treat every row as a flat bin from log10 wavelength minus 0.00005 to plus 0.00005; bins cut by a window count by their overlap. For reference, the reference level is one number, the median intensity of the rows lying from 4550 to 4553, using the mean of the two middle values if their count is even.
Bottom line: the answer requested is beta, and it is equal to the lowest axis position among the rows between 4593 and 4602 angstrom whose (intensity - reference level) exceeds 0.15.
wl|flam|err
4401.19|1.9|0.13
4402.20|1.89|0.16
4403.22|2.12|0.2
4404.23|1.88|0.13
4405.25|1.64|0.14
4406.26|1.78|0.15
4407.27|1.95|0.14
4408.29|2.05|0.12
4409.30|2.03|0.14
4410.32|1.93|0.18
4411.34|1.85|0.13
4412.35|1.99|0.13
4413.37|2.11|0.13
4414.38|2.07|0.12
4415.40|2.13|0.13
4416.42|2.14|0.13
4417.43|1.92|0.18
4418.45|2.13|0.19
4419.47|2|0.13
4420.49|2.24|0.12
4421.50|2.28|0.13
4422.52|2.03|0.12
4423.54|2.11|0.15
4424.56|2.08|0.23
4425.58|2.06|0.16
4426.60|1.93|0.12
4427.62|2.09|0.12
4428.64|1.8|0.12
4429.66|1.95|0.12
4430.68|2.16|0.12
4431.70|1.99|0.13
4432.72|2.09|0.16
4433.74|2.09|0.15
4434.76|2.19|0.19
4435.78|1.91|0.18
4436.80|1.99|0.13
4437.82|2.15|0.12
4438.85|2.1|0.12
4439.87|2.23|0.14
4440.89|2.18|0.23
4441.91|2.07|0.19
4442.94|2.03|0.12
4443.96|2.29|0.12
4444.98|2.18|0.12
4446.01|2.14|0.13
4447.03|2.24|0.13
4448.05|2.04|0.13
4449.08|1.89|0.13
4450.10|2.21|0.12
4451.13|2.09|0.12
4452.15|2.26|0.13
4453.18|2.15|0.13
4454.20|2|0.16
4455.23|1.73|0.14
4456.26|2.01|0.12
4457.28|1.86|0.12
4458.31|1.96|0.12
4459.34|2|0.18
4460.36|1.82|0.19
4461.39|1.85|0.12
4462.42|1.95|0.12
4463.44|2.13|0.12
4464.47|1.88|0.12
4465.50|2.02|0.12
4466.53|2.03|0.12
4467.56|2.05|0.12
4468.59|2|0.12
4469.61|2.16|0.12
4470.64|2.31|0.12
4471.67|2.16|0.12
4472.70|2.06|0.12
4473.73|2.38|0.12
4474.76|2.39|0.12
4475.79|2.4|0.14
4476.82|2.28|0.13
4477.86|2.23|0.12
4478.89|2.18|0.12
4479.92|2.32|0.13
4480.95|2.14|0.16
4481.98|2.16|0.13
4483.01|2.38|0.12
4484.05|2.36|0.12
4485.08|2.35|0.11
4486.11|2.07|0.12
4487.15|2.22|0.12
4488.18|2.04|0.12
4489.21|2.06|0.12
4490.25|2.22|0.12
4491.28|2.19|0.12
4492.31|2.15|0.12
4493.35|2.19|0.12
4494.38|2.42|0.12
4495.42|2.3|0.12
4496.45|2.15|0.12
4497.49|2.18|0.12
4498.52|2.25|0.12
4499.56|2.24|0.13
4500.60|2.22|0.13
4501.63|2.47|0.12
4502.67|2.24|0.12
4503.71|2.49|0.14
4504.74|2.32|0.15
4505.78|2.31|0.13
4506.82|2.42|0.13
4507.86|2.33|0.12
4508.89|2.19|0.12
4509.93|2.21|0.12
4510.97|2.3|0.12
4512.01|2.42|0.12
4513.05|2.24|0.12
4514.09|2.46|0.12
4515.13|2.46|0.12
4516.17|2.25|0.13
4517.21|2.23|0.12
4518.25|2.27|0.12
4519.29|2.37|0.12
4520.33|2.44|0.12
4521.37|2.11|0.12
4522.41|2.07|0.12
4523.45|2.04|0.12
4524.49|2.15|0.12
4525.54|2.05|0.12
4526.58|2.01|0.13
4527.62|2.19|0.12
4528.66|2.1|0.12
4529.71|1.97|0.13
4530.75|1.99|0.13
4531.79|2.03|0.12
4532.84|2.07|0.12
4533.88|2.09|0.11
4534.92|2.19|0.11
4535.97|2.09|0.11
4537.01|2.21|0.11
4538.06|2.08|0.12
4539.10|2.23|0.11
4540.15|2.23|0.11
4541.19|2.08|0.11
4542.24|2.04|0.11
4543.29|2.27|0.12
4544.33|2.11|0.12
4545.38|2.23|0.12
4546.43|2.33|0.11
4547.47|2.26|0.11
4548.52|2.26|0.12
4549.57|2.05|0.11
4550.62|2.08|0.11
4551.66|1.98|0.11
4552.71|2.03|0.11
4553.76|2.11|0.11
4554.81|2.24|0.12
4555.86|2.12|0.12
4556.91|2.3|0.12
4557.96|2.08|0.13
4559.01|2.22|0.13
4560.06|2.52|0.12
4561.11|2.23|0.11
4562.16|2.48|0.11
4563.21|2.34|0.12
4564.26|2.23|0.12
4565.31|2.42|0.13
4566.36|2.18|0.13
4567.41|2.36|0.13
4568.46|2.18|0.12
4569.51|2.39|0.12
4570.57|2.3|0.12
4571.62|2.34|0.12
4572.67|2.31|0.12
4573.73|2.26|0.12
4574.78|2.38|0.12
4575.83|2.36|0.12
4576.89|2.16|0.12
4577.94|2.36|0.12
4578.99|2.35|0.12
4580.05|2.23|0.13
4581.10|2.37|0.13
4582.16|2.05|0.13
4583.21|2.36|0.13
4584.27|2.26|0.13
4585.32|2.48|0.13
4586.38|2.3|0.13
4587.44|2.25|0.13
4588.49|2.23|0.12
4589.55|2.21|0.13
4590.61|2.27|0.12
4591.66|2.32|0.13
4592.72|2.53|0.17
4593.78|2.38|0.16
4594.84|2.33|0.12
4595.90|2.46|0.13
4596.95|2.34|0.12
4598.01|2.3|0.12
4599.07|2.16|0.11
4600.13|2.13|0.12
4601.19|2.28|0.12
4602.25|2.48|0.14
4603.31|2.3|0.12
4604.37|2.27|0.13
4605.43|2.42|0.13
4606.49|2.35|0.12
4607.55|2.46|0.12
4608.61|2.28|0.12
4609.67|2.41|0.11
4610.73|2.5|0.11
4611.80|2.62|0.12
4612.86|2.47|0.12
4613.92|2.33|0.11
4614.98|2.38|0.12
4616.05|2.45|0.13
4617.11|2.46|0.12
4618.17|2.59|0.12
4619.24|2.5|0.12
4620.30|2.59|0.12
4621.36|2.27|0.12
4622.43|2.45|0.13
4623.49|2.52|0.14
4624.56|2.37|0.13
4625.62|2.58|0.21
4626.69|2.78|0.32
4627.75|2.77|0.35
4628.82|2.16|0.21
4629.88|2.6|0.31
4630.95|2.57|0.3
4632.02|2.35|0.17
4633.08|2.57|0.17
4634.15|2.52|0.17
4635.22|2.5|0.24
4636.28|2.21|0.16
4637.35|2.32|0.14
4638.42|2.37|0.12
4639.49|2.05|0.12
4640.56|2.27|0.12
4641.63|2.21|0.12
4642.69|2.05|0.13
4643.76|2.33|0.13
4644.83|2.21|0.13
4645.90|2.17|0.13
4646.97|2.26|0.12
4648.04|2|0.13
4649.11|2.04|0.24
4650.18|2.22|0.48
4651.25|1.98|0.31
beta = 4593.78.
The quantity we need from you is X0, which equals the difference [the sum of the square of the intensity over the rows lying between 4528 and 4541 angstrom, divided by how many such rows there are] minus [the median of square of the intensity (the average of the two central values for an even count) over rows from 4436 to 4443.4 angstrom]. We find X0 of 0.0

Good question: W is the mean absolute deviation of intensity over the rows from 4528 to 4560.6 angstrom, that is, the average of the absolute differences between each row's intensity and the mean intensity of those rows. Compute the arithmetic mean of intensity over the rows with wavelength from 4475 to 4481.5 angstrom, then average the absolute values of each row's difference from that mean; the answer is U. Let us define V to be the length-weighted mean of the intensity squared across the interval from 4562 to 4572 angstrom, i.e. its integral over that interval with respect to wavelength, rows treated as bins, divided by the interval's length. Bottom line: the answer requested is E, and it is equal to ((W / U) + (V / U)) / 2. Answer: 37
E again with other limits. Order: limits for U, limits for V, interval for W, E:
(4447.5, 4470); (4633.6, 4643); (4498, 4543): 27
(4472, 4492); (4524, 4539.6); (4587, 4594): 21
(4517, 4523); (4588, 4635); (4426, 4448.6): 27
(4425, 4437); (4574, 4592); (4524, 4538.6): 29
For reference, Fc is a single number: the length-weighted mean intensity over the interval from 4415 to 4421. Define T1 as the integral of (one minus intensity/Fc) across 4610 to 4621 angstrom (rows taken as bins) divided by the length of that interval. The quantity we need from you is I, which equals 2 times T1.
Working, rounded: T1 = -0.19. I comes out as -0.37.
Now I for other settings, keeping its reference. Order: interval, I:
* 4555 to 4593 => -0.19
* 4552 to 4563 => -0.13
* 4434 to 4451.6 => -0.02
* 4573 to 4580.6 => -0.20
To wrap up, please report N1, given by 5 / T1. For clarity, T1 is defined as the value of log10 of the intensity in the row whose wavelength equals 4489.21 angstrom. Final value 15.9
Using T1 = 0.31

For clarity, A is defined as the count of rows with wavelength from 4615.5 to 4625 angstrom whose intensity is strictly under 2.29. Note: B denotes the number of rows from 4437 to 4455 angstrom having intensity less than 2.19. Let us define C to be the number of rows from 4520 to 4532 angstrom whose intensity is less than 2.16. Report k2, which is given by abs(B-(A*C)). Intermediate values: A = 1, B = 12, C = 10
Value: 2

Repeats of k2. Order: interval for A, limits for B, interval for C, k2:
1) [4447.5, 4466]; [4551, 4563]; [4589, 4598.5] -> 5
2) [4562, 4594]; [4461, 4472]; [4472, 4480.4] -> 2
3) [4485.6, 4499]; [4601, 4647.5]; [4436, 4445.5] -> 51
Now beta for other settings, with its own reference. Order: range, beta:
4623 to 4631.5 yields 4623.49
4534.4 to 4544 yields 4534.92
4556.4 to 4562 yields 4556.91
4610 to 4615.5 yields 4610.73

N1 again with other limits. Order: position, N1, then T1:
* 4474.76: 13.2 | 0.38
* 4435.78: 17.8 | 0.28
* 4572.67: 13.8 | 0.36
